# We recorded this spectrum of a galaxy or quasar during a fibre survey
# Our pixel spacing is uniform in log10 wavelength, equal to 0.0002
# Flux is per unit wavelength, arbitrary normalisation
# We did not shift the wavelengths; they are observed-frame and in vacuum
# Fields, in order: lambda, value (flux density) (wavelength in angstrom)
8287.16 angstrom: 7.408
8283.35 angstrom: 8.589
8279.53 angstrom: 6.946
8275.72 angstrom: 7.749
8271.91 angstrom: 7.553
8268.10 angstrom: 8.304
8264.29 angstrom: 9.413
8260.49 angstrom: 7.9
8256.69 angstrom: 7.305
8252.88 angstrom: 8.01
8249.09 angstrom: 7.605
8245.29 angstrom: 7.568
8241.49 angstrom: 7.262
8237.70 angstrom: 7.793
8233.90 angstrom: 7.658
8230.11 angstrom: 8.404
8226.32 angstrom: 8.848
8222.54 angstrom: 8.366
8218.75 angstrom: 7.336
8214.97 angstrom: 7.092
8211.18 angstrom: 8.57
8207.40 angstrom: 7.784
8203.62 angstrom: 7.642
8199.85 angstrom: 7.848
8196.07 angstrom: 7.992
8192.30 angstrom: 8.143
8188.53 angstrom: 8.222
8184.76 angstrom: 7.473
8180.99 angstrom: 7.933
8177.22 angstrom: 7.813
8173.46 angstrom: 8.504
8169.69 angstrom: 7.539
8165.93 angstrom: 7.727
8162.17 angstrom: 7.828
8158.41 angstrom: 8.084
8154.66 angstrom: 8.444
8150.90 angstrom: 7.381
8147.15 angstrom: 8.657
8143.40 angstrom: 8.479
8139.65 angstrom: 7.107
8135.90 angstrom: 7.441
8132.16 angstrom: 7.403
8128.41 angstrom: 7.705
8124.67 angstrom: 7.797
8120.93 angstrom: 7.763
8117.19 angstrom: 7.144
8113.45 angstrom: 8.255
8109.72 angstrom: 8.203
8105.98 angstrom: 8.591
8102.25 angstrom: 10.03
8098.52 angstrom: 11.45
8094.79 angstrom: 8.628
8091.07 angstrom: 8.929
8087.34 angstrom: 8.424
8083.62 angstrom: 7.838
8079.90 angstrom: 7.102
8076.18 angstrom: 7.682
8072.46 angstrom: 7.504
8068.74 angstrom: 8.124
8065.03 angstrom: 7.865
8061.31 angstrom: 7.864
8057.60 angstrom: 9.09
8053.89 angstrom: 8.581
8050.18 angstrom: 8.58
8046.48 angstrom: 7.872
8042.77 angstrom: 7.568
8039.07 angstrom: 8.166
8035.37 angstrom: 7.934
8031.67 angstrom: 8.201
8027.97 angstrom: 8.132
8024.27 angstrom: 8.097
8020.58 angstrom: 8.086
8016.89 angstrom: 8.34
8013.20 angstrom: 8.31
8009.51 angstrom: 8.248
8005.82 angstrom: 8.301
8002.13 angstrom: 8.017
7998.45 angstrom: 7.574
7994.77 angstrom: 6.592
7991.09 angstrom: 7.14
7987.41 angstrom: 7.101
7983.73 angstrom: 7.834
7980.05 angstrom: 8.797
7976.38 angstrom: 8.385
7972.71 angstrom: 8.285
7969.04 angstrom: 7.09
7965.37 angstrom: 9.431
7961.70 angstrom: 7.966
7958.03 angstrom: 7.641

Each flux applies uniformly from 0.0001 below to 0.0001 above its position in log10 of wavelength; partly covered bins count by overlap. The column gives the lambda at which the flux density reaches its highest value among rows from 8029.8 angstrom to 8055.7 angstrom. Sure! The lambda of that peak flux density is 8053.89 angstrom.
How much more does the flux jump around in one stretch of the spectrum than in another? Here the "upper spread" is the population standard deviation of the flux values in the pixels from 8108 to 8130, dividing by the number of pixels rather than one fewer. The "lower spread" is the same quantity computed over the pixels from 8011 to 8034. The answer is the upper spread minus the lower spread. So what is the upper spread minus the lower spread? 0.3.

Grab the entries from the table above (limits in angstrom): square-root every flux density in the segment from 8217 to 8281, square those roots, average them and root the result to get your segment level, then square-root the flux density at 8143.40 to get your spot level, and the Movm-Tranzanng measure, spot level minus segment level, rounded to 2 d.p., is 0.10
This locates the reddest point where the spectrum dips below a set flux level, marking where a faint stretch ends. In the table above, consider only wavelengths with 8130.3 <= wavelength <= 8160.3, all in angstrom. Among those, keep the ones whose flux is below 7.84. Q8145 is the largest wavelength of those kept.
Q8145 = 8150.90 angstrom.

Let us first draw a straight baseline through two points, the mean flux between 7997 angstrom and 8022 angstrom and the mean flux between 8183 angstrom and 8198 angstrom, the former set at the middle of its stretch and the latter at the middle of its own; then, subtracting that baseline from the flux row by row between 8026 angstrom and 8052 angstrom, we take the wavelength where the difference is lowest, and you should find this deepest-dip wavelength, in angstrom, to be 8042.77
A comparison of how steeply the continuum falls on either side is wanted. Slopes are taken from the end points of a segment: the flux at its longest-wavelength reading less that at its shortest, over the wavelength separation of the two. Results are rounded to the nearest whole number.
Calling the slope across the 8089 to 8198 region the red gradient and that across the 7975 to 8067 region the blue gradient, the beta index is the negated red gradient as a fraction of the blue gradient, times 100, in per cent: -152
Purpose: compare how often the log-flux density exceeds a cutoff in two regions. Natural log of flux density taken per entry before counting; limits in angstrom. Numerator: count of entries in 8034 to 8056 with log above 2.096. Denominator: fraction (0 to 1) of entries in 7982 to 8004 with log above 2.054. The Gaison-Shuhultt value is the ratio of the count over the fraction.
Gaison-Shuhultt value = 9.0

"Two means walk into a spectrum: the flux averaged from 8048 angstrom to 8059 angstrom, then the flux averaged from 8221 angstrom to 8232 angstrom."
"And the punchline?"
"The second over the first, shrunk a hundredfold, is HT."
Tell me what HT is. 0.0098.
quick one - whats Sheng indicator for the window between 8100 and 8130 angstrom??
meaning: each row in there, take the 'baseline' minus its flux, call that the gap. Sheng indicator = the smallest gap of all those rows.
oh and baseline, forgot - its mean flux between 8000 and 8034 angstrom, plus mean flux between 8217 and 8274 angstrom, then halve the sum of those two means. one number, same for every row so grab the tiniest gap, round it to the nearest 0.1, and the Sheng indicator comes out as -2.0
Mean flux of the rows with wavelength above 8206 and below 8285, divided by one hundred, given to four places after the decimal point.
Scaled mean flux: 0.0791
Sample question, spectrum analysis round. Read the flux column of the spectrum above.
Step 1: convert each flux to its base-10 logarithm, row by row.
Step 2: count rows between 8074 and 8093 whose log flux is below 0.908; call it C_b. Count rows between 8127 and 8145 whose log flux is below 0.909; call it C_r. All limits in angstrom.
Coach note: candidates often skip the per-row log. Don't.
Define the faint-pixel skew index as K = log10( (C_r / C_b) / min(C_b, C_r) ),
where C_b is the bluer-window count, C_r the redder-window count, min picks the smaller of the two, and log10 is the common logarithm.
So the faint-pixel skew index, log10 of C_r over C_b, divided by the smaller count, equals -0.35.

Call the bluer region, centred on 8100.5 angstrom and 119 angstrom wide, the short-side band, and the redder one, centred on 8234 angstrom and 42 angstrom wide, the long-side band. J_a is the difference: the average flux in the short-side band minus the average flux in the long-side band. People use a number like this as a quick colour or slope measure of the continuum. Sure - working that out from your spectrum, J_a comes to 0.36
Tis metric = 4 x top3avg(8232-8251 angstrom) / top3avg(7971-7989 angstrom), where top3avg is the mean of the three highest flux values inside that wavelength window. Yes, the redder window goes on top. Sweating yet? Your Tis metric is 3.62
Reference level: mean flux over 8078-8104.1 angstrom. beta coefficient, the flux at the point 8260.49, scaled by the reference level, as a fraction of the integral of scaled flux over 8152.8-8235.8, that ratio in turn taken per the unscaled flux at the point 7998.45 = 0.0016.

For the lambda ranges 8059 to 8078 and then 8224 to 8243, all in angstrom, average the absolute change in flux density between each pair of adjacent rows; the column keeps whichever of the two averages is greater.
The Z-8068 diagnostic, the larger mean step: 0.46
